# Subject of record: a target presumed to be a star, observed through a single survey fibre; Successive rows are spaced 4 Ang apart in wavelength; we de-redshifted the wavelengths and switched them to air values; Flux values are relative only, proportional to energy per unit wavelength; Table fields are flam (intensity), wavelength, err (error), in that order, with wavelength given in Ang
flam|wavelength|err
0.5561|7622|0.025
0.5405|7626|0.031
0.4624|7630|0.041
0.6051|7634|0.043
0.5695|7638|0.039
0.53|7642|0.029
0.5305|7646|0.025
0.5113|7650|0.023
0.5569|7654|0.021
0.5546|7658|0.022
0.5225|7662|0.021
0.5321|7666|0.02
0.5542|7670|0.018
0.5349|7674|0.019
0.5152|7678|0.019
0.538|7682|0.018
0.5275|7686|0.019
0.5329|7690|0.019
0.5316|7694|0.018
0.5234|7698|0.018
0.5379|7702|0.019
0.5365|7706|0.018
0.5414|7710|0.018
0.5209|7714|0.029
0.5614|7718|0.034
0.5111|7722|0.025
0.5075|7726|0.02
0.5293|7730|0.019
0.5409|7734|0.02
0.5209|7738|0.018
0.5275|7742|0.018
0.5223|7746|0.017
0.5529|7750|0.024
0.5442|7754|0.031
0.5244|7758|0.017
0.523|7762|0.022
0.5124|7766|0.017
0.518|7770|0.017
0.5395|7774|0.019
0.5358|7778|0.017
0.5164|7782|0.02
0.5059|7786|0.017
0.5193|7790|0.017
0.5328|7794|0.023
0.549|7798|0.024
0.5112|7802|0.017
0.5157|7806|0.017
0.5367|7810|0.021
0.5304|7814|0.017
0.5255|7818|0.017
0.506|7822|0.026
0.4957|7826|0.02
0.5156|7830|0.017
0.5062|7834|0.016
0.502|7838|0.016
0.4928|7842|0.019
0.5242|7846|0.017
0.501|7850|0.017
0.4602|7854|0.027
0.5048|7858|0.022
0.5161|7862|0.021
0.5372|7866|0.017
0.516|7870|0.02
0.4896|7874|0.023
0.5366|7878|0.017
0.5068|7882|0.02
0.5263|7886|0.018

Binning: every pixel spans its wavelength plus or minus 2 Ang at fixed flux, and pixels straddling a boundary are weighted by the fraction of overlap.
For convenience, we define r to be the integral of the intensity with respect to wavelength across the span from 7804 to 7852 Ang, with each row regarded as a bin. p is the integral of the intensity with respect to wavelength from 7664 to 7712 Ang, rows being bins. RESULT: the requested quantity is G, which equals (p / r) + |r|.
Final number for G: 25.6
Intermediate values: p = 25.6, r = 24.61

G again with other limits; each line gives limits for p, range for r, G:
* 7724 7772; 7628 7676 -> 26.8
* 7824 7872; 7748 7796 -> 26.3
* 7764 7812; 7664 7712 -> 26.6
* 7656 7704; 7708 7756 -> 26.5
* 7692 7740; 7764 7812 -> 26.2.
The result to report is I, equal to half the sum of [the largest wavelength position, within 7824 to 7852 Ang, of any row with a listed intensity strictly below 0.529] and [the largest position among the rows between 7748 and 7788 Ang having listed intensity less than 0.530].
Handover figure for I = 7818 Ang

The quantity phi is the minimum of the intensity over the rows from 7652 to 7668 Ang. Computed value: 0.5225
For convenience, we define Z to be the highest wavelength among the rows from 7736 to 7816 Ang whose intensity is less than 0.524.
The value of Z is 7806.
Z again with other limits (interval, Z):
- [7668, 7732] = 7726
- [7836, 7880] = 7874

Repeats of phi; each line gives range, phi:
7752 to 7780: 0.5124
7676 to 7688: 0.5152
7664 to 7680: 0.5152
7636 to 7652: 0.5113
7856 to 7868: 0.5048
